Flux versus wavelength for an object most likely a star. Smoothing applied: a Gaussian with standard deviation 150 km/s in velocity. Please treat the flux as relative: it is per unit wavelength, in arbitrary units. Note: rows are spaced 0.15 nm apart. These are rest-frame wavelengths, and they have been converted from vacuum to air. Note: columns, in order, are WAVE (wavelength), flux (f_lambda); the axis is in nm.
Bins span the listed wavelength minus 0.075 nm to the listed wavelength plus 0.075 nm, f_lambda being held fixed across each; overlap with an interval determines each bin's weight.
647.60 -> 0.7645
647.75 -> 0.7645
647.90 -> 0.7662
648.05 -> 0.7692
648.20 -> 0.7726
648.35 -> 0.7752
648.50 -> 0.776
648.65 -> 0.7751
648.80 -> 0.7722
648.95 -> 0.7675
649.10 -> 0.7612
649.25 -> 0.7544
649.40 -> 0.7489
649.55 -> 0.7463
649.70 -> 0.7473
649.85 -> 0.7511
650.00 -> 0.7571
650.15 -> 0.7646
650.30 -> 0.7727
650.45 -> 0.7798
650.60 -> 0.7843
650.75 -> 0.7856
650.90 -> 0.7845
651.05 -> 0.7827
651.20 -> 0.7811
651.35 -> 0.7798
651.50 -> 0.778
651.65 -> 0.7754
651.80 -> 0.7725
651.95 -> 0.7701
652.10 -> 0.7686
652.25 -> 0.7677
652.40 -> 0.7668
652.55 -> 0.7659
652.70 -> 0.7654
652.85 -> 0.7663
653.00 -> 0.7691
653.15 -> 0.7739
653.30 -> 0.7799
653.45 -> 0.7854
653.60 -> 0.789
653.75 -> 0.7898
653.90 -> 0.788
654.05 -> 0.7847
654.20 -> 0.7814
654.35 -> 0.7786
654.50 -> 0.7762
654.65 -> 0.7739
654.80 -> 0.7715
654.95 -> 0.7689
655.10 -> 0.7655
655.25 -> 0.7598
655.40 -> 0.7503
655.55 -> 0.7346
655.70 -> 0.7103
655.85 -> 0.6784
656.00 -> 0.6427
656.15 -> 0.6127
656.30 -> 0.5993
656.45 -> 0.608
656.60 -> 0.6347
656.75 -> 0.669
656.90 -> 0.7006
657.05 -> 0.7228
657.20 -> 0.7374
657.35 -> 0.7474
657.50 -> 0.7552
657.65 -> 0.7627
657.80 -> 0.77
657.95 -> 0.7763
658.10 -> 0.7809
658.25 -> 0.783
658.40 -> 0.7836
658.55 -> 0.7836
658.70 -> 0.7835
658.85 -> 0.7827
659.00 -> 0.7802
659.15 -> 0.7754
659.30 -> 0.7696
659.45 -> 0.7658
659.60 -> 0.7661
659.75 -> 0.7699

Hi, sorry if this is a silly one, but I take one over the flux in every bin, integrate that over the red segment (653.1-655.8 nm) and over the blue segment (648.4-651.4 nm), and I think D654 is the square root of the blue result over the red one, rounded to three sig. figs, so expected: 1.05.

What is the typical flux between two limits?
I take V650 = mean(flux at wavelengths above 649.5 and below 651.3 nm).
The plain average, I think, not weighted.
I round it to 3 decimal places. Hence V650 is 0.770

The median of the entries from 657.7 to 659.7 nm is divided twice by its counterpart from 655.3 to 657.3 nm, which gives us 1.70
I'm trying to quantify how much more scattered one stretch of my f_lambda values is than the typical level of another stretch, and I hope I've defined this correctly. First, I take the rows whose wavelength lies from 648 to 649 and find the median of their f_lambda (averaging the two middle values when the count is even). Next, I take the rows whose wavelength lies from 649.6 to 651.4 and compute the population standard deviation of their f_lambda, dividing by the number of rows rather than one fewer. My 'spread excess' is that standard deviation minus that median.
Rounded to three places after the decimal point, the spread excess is -0.759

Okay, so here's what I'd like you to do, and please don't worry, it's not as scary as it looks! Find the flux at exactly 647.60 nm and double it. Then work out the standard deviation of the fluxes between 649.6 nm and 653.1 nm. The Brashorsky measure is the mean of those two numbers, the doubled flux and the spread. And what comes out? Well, 0.770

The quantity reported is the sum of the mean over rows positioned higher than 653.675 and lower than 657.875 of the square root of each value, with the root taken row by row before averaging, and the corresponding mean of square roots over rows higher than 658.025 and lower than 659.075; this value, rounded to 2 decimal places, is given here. 1.74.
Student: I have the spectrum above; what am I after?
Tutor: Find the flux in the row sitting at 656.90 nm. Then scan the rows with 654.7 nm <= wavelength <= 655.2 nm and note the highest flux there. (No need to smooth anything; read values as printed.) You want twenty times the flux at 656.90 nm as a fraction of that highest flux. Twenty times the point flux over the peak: 18.2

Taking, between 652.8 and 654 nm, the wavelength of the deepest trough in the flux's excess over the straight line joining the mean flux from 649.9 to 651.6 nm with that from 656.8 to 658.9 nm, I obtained 652.85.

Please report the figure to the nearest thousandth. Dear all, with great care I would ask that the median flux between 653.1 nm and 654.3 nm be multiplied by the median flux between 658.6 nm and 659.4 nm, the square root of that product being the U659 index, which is 0.783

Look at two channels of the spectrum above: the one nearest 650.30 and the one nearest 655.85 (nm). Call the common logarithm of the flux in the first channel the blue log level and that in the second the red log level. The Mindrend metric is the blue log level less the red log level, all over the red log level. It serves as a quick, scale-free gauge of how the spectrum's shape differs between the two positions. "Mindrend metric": -0.34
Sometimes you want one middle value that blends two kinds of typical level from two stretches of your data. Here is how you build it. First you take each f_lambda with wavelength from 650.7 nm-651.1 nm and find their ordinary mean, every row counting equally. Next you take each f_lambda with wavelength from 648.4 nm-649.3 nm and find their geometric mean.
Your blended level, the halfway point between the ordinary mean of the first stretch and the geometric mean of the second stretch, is 0.776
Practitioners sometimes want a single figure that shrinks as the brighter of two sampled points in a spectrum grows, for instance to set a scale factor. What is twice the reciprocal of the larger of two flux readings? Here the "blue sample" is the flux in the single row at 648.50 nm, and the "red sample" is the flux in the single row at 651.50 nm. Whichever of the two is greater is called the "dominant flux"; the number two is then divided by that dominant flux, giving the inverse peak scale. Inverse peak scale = 2.57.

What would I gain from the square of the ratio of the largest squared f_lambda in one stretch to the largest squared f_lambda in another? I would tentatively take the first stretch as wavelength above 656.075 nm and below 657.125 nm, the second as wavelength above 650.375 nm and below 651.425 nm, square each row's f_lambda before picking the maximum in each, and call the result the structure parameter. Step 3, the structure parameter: 0.72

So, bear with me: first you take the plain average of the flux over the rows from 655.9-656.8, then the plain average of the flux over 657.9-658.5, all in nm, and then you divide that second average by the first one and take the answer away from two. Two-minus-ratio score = 0.756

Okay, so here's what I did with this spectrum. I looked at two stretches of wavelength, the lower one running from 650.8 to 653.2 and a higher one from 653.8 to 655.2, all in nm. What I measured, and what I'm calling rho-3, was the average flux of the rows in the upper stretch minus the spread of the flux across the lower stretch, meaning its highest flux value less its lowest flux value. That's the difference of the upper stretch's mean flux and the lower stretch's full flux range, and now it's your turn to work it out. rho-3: 0.757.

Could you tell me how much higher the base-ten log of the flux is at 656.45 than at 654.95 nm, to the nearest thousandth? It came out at -0.102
